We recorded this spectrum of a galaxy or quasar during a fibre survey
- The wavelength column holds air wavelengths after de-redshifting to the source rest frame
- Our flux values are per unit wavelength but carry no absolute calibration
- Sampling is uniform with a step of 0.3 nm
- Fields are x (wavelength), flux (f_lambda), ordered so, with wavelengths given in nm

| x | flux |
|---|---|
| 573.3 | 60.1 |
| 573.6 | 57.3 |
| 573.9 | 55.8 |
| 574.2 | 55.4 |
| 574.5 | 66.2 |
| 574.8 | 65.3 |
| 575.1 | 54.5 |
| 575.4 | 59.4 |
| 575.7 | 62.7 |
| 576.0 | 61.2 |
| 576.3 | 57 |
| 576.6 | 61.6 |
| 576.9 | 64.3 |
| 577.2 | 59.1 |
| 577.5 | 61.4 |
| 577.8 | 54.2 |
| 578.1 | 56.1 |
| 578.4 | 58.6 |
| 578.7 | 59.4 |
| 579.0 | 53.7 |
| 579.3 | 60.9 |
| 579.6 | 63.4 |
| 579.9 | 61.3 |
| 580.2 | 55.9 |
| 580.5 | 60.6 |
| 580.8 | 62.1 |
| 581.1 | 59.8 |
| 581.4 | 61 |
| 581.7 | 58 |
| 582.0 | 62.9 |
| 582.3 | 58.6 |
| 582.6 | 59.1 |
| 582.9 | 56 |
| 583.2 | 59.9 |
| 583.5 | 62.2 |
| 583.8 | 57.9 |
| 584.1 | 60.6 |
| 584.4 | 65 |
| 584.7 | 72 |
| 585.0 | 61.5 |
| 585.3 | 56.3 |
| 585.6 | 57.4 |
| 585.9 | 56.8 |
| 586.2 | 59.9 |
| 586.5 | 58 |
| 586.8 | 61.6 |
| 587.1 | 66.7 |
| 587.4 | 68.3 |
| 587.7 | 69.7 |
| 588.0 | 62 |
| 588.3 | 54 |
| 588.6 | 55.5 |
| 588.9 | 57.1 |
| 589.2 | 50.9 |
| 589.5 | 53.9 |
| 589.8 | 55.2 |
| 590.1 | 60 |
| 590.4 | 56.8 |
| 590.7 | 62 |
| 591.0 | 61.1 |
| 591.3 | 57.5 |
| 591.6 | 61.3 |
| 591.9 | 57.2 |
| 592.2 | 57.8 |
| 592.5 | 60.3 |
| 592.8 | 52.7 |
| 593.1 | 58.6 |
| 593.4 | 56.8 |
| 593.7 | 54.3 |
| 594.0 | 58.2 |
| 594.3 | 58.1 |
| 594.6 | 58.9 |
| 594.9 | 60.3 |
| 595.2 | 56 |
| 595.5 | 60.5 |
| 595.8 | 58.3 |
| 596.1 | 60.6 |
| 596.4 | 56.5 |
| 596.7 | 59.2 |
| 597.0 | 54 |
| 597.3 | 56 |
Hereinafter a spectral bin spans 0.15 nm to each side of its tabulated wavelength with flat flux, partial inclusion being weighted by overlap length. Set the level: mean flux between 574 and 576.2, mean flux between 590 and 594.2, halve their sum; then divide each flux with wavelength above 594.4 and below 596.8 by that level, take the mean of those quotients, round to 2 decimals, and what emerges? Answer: 0.99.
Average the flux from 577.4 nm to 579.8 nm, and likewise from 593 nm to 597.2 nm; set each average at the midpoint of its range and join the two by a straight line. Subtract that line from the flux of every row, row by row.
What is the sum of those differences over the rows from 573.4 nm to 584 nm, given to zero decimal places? 37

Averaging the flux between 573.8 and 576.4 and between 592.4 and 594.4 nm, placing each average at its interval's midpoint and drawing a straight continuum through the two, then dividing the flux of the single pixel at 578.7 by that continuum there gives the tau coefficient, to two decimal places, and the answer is 1.00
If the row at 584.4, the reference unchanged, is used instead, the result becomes 1.11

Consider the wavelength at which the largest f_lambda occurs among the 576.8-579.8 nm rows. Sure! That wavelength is 576.9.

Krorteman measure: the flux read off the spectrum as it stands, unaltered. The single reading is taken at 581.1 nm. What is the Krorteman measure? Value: 59.8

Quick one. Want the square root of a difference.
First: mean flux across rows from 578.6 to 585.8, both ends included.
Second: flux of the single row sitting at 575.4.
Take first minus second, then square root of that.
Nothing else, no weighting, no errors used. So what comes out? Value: 0.9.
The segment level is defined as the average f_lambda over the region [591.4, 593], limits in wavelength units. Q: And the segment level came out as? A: 57.9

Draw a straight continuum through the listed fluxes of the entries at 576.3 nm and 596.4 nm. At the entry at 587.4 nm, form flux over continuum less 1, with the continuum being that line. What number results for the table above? 0.20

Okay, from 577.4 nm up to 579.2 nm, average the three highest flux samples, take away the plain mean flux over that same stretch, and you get 2.6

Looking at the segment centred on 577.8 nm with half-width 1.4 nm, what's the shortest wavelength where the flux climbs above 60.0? 576.6 nm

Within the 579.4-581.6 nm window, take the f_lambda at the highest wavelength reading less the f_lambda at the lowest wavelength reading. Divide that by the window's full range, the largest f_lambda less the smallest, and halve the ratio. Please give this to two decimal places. -0.16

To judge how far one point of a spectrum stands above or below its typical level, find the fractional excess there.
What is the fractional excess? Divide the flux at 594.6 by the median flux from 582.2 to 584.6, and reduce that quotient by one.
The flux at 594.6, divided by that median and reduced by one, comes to -0.01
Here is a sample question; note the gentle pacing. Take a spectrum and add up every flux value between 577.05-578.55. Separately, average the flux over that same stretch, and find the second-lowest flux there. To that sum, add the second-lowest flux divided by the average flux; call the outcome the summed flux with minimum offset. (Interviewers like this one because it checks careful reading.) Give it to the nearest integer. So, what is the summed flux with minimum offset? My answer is 290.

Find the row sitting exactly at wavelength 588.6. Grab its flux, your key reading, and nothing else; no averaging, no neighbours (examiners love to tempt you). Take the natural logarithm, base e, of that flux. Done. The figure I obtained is 4.02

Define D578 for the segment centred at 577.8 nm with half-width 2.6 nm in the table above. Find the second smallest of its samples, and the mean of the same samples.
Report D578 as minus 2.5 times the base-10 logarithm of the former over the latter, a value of 0.10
